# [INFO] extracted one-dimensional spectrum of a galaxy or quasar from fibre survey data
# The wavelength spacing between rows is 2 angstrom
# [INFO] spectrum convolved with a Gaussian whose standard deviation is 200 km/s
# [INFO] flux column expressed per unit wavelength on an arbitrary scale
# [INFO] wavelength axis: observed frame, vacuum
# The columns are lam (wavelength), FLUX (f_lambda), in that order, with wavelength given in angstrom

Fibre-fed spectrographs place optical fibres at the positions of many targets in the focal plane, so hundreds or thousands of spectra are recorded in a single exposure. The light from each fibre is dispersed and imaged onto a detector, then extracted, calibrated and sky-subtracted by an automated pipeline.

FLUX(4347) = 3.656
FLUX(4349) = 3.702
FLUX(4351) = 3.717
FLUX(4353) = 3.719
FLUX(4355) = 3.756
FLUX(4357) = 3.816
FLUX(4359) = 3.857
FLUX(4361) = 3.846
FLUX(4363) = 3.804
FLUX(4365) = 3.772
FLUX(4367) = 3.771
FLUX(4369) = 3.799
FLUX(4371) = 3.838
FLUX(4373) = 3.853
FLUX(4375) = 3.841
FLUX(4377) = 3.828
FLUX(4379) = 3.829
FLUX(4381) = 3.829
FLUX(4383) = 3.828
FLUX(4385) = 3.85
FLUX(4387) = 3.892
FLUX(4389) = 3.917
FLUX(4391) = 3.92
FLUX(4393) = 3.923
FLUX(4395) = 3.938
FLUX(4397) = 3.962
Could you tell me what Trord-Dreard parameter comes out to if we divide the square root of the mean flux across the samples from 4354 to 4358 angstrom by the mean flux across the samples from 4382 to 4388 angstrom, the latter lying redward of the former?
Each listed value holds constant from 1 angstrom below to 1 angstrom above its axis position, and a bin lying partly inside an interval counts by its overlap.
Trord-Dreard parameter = 0.5045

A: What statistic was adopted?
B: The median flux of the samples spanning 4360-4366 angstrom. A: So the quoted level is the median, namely 3.80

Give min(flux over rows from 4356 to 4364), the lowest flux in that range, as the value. 3.804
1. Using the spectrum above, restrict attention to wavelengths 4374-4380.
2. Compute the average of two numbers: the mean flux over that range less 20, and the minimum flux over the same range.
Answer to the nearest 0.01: -6.17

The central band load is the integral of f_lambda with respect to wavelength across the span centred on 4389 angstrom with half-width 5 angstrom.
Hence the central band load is 39.0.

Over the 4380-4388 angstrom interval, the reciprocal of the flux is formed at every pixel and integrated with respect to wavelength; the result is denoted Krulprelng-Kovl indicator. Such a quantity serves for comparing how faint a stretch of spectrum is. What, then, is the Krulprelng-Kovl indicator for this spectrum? 2.08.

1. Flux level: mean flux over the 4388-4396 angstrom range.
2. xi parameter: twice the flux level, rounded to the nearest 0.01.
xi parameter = 7.85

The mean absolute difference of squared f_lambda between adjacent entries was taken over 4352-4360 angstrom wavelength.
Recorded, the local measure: 0.35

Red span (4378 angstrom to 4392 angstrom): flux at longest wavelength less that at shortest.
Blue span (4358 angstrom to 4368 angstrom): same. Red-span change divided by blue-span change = -1.1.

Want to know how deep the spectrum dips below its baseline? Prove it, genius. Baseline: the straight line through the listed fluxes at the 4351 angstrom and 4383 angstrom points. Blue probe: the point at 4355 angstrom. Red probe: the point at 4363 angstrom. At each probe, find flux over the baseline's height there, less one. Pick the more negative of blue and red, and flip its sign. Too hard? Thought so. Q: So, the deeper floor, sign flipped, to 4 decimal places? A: -0.0067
